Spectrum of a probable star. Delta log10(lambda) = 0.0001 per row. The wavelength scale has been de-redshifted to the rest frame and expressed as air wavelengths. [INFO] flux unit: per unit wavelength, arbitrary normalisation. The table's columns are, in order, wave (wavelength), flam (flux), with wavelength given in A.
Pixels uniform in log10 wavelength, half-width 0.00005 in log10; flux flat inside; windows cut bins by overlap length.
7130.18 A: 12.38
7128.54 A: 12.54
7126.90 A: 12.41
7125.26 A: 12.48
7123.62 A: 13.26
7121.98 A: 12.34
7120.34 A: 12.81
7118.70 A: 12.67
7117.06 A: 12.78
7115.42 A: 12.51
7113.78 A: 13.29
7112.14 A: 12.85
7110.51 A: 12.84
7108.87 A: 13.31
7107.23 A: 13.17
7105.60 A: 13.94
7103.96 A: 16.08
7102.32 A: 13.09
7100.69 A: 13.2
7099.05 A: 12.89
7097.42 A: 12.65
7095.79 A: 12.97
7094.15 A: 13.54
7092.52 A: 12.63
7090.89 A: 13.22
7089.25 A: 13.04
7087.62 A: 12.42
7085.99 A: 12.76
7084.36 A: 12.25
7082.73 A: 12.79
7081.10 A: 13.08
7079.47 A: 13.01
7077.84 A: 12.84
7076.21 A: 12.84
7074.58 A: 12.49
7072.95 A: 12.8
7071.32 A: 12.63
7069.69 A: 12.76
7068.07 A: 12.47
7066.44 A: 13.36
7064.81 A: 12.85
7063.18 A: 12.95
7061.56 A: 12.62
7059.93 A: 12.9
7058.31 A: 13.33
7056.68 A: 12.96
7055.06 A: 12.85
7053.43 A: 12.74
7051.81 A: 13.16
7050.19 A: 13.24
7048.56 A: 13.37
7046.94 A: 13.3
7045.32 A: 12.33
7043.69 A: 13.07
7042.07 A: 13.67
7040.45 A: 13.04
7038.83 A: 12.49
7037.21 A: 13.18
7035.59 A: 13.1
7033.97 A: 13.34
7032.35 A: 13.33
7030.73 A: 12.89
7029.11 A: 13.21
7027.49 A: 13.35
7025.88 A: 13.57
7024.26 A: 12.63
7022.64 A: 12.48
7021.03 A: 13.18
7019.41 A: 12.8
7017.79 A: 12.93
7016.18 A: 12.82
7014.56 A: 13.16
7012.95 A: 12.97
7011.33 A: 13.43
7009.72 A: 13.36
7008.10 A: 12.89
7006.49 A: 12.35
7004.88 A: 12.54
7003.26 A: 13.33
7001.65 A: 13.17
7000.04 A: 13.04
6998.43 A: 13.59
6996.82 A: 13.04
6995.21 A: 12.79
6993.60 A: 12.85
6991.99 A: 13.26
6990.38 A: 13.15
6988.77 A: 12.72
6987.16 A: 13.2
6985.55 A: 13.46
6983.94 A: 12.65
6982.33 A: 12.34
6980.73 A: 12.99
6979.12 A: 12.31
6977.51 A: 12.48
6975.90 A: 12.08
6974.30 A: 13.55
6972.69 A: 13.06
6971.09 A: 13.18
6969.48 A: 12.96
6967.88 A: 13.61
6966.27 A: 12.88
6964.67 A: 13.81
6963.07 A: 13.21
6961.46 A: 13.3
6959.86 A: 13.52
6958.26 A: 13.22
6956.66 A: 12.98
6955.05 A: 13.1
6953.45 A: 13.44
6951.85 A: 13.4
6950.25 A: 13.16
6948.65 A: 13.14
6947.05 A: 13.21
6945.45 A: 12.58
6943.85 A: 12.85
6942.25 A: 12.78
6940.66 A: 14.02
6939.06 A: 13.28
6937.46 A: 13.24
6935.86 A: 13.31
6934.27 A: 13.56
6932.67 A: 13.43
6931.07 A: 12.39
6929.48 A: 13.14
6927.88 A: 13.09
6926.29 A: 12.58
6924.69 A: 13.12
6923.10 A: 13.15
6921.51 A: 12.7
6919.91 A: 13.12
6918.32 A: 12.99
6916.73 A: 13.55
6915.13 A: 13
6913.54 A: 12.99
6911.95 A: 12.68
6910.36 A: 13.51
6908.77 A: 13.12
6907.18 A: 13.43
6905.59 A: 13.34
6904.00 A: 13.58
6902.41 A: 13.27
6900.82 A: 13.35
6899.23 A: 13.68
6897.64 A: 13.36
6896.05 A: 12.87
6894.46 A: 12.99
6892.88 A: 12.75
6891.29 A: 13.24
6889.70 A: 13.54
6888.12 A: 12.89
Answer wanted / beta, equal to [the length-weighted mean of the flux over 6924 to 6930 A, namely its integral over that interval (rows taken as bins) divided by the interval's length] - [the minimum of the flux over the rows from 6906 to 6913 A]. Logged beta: 0.3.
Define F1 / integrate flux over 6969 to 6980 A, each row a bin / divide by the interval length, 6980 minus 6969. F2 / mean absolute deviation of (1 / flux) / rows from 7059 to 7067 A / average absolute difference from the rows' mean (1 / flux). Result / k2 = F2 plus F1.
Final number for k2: 12.8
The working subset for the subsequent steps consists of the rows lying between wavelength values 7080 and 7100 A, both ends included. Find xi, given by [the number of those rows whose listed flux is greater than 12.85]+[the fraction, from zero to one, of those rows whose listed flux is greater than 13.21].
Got 6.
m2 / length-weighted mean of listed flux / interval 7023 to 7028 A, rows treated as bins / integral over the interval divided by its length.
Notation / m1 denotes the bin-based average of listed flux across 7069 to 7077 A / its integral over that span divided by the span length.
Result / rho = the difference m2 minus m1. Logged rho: 0.4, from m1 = 12.7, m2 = 13.1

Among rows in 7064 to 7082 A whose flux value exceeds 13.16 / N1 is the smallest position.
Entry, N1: 7066.44 A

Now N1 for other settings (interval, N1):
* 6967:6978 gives 6967.88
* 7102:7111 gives 7103.96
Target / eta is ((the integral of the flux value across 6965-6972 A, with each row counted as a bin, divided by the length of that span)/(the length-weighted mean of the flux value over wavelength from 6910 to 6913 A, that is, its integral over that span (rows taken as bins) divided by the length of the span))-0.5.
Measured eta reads 0.513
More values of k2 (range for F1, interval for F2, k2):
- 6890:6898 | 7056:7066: 13.1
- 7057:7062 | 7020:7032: 13.0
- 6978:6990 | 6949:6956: 12.8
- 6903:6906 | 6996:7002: 13.5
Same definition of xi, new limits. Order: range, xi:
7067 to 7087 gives 2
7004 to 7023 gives 7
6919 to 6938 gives 9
